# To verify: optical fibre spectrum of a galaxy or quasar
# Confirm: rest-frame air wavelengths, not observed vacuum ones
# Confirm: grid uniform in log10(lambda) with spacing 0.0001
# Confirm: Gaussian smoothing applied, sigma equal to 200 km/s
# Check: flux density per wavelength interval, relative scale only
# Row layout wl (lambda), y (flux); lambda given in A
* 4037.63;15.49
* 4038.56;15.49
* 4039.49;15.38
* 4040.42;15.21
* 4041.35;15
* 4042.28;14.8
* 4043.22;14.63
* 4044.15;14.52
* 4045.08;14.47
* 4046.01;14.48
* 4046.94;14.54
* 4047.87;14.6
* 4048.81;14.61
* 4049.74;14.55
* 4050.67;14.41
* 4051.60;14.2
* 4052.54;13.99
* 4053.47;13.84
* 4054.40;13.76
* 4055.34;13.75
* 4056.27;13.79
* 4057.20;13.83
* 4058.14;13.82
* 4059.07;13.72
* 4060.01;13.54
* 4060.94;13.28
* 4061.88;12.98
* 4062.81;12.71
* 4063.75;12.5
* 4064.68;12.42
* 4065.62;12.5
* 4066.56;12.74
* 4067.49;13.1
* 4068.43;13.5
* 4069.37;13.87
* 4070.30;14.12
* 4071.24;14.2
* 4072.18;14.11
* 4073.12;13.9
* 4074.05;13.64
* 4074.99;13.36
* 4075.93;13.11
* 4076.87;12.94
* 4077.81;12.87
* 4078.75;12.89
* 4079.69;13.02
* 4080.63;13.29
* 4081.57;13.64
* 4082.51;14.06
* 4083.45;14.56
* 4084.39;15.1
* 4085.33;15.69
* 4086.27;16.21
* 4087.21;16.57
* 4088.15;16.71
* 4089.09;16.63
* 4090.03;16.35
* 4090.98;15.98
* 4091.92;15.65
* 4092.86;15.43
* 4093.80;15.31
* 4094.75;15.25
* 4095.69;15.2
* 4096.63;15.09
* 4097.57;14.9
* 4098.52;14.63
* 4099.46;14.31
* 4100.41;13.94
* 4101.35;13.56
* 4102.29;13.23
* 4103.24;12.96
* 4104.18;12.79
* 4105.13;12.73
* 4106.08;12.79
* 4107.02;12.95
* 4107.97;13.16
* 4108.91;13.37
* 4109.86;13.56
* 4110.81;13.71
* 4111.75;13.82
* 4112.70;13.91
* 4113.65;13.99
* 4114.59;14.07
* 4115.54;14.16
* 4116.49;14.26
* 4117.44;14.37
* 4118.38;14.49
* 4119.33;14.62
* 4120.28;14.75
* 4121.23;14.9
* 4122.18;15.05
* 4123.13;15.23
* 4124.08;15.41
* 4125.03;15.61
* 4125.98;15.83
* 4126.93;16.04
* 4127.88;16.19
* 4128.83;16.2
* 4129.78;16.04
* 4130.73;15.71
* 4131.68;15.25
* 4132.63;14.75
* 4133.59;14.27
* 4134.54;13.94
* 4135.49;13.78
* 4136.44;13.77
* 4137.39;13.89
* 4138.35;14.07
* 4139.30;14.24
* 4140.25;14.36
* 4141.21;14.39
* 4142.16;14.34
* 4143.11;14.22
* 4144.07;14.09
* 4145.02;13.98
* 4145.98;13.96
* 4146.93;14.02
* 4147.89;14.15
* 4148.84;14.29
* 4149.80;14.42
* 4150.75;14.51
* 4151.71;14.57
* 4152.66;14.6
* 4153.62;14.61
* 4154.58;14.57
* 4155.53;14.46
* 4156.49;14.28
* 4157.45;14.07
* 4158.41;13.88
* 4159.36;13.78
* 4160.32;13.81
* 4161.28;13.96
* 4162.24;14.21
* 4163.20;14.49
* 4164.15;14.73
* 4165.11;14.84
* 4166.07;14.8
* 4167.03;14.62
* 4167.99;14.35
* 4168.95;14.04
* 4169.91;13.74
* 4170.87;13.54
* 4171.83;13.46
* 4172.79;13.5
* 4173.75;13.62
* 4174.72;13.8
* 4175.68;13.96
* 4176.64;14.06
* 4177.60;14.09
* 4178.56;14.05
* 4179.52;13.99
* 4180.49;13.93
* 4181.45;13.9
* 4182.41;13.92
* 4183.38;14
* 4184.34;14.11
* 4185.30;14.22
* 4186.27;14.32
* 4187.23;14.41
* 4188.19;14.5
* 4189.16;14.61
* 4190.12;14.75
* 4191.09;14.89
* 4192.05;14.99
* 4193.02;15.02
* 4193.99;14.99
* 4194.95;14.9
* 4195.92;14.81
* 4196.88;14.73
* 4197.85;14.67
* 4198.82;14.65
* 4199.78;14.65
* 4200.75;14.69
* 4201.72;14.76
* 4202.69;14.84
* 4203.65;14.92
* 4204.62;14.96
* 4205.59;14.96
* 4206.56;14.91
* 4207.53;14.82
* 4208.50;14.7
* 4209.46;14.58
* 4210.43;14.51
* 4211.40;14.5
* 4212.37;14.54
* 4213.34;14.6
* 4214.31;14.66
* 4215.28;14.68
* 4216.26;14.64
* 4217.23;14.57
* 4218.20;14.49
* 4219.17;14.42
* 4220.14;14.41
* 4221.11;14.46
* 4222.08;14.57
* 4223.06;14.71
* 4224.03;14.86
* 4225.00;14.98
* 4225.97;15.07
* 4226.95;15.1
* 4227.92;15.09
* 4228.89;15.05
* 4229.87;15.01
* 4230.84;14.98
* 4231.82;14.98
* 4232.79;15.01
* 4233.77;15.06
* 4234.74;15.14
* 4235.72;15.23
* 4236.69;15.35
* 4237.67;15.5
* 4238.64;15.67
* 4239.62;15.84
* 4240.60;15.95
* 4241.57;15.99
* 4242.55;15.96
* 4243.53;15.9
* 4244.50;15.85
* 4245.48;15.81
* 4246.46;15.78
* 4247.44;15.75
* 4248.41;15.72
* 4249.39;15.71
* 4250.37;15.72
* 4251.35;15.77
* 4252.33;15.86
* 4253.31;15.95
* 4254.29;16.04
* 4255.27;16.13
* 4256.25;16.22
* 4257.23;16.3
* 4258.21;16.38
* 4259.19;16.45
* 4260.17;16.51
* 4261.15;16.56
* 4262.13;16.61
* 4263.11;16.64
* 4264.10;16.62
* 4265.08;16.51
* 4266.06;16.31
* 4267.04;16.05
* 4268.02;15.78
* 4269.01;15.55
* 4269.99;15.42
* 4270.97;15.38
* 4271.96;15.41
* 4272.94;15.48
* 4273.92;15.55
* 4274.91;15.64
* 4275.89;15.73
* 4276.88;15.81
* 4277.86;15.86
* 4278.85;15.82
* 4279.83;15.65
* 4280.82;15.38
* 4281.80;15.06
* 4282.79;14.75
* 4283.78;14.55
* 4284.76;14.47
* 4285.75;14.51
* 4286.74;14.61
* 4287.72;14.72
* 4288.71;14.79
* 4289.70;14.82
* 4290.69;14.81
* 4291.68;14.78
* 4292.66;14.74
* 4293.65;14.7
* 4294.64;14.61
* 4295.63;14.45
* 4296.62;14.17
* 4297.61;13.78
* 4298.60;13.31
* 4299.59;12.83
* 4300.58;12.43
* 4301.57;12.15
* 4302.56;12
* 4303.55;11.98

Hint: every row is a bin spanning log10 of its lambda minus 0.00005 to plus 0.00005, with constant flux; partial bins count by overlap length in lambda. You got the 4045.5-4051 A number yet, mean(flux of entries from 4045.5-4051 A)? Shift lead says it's 14.5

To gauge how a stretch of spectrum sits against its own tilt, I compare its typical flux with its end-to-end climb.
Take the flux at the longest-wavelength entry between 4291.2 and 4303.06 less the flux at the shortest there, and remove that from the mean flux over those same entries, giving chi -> 16.4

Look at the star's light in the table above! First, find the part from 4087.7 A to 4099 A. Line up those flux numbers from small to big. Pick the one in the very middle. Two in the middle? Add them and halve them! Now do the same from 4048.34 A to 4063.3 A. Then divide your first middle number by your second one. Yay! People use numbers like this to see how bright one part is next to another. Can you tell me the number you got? 1.11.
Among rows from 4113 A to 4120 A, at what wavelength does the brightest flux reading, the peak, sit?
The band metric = 4119.33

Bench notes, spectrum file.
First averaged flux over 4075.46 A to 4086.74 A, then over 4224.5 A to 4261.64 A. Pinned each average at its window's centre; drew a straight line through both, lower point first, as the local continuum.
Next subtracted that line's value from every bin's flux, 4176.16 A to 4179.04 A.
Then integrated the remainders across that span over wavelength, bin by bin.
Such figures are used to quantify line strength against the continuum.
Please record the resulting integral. -2.6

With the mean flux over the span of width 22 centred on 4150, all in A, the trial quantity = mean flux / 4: 3.56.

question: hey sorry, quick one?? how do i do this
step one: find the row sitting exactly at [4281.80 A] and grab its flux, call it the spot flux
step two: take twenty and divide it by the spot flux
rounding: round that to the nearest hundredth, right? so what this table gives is 1.33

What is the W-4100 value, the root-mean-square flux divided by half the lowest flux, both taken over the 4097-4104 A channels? 2.15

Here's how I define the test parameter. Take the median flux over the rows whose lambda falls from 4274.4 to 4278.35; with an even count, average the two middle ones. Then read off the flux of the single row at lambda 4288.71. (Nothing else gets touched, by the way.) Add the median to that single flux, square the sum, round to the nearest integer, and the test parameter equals 934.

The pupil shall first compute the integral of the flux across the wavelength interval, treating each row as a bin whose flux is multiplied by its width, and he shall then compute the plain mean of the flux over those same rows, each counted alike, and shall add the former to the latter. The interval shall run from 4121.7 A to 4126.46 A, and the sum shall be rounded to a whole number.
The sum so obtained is 89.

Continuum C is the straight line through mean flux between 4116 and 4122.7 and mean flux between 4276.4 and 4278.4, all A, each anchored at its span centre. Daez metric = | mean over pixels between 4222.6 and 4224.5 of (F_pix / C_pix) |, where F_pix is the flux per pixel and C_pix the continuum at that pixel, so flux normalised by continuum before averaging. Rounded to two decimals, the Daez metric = 0.96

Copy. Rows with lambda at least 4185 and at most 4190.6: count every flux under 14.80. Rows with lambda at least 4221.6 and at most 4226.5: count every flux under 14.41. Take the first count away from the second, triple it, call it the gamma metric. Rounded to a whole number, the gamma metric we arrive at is -18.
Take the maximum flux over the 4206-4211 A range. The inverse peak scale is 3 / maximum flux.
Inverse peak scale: 0.201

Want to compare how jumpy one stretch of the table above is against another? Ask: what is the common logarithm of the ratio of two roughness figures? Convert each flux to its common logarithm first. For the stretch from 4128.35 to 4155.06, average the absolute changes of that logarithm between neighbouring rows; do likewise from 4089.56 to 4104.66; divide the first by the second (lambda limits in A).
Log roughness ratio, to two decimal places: -0.19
